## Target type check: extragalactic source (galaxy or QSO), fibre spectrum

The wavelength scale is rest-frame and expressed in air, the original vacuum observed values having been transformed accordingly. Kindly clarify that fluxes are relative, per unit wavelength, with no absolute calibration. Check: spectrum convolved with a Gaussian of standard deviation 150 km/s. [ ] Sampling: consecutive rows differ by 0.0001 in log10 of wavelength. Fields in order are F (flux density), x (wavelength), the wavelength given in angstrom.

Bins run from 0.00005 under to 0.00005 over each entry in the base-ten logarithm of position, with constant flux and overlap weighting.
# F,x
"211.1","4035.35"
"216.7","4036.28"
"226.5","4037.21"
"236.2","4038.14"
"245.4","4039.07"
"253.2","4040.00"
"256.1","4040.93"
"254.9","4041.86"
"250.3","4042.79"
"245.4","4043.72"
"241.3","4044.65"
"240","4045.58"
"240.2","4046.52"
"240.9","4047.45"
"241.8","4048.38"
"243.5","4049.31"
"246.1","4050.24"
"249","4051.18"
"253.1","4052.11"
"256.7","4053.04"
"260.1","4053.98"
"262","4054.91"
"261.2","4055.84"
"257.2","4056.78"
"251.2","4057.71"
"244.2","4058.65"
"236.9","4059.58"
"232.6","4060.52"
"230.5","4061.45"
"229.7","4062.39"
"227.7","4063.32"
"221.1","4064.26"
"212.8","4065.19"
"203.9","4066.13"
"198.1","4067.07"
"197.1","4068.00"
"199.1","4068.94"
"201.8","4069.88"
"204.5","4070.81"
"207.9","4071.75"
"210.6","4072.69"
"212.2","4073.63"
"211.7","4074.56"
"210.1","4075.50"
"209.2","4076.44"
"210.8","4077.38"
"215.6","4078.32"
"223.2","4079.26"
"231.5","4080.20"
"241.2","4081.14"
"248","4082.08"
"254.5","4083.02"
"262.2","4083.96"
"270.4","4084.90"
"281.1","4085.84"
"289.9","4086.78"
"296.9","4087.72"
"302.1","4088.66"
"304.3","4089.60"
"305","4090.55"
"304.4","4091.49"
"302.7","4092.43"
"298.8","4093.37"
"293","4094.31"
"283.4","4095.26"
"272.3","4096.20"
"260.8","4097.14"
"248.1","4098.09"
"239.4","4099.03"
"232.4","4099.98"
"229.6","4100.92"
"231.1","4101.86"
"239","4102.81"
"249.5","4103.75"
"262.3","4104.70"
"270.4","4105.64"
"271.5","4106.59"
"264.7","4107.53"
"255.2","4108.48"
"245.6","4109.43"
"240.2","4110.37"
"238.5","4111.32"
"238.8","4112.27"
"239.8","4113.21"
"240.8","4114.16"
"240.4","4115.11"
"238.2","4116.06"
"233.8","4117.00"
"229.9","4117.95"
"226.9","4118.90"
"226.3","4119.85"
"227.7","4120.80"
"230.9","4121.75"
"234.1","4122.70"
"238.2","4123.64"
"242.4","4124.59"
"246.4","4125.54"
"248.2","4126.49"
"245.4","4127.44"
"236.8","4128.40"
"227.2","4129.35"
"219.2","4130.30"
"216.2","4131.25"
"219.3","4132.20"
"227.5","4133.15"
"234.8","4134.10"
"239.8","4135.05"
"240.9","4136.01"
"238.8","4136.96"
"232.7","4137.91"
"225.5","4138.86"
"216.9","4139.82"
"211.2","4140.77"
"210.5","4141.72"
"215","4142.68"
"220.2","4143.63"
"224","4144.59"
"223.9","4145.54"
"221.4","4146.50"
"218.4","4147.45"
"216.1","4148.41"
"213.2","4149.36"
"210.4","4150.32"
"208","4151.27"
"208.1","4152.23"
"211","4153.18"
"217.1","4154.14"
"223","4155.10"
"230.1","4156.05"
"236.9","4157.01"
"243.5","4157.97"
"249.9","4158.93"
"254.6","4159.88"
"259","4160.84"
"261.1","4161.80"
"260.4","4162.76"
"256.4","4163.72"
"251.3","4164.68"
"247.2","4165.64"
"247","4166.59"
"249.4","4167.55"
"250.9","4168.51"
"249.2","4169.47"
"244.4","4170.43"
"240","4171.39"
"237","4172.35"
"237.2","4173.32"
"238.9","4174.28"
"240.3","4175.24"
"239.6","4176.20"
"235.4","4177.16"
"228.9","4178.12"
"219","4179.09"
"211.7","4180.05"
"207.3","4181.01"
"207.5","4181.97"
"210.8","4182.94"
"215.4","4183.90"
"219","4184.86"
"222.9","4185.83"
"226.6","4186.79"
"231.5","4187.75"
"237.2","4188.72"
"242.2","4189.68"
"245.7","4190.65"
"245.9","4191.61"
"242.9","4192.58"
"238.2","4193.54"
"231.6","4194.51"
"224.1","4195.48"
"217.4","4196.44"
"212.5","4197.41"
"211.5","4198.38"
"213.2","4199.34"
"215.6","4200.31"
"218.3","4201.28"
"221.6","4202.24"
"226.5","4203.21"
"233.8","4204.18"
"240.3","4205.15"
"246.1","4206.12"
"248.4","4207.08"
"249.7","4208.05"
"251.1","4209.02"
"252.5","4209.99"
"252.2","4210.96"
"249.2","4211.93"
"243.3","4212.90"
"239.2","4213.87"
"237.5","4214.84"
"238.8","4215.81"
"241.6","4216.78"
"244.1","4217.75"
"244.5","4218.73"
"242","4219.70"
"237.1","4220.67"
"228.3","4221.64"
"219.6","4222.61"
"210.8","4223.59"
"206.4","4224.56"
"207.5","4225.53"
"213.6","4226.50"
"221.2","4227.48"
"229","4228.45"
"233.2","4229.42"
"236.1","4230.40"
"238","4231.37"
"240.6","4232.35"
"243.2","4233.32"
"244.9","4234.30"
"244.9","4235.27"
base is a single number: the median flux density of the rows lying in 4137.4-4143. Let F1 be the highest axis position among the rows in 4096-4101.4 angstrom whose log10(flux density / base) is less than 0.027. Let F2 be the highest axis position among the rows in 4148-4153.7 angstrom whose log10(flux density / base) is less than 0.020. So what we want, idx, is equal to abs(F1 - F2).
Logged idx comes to 52.3 angstrom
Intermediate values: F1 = 4100.92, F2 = 4153.18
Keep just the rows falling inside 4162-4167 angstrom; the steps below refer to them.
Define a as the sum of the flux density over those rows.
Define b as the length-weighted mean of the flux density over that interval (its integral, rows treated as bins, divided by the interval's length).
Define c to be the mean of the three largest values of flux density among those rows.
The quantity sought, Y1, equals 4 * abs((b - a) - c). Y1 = 5060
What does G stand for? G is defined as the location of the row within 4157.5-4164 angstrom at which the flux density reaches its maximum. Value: 4161.80 angstrom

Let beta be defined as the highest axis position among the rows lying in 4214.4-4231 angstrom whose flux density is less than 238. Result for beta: 4230.40 angstrom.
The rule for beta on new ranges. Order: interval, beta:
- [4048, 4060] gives 4059.58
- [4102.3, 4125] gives 4122.70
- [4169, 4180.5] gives 4180.05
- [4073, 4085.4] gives 4080.20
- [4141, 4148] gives 4147.45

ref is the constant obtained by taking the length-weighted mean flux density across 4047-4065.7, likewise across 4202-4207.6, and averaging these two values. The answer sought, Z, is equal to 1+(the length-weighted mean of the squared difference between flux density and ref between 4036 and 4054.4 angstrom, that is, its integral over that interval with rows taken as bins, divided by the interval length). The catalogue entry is 125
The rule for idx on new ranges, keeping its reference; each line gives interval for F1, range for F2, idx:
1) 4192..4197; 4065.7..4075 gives 121.9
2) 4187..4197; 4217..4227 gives 30.1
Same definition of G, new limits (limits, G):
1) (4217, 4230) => 4218.73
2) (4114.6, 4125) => 4124.59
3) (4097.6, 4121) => 4106.59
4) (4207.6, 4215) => 4209.99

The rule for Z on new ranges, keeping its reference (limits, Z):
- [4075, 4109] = 1292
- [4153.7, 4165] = 242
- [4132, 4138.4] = 80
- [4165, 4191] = 237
